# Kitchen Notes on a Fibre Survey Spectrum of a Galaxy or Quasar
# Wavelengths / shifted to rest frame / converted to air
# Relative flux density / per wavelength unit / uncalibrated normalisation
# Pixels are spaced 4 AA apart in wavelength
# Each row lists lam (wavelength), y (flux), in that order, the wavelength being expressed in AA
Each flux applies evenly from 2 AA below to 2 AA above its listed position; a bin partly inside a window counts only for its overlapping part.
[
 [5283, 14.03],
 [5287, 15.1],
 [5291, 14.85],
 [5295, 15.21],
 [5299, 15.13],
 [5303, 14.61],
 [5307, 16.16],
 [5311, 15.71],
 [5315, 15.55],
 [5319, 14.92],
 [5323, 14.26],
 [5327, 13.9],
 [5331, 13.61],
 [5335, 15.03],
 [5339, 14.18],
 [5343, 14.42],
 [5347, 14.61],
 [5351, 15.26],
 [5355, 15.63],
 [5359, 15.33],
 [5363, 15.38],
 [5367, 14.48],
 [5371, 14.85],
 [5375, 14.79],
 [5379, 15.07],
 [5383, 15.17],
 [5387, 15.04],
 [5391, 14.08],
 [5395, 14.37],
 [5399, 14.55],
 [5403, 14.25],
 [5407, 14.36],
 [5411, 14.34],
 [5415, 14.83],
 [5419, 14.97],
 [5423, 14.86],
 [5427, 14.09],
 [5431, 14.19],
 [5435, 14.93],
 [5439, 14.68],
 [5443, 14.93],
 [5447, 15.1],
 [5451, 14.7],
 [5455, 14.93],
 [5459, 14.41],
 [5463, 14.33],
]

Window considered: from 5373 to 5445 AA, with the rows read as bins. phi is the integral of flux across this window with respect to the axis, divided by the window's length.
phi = 14.64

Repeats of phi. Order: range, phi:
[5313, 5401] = 14.75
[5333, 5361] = 14.92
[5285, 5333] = 14.92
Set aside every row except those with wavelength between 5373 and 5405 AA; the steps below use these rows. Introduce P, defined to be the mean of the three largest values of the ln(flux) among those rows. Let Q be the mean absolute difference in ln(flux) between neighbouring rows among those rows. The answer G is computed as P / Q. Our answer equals 124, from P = 2.714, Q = 0.022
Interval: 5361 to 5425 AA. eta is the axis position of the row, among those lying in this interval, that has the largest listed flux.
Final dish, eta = 5363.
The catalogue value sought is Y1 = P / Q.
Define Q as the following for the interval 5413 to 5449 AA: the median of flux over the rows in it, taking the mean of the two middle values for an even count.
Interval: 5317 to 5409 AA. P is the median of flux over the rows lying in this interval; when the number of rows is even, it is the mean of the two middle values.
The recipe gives 0.983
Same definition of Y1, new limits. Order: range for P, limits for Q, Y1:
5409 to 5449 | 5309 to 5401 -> 1.000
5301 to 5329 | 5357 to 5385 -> 0.990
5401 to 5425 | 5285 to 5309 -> 0.966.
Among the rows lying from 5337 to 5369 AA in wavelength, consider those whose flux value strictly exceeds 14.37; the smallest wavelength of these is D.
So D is 5343 AA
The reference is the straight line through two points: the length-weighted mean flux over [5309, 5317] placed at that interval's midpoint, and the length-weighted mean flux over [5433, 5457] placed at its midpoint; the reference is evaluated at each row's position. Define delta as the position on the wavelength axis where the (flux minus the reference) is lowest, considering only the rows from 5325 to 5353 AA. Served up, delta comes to 5331 AA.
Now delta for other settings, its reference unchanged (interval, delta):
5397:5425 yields 5403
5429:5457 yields 5431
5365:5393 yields 5391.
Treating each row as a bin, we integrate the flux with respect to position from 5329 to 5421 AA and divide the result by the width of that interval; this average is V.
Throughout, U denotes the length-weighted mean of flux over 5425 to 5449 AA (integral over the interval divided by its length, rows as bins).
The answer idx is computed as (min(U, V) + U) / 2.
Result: 14.7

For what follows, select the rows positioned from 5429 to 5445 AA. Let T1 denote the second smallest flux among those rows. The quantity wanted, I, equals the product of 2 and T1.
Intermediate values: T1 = 14.68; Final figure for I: 29.4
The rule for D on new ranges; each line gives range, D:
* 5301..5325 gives 5303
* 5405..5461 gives 5415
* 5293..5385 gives 5295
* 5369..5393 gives 5371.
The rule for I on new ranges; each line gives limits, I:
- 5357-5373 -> 29.7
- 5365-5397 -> 28.7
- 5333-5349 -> 28.8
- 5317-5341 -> 27.8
